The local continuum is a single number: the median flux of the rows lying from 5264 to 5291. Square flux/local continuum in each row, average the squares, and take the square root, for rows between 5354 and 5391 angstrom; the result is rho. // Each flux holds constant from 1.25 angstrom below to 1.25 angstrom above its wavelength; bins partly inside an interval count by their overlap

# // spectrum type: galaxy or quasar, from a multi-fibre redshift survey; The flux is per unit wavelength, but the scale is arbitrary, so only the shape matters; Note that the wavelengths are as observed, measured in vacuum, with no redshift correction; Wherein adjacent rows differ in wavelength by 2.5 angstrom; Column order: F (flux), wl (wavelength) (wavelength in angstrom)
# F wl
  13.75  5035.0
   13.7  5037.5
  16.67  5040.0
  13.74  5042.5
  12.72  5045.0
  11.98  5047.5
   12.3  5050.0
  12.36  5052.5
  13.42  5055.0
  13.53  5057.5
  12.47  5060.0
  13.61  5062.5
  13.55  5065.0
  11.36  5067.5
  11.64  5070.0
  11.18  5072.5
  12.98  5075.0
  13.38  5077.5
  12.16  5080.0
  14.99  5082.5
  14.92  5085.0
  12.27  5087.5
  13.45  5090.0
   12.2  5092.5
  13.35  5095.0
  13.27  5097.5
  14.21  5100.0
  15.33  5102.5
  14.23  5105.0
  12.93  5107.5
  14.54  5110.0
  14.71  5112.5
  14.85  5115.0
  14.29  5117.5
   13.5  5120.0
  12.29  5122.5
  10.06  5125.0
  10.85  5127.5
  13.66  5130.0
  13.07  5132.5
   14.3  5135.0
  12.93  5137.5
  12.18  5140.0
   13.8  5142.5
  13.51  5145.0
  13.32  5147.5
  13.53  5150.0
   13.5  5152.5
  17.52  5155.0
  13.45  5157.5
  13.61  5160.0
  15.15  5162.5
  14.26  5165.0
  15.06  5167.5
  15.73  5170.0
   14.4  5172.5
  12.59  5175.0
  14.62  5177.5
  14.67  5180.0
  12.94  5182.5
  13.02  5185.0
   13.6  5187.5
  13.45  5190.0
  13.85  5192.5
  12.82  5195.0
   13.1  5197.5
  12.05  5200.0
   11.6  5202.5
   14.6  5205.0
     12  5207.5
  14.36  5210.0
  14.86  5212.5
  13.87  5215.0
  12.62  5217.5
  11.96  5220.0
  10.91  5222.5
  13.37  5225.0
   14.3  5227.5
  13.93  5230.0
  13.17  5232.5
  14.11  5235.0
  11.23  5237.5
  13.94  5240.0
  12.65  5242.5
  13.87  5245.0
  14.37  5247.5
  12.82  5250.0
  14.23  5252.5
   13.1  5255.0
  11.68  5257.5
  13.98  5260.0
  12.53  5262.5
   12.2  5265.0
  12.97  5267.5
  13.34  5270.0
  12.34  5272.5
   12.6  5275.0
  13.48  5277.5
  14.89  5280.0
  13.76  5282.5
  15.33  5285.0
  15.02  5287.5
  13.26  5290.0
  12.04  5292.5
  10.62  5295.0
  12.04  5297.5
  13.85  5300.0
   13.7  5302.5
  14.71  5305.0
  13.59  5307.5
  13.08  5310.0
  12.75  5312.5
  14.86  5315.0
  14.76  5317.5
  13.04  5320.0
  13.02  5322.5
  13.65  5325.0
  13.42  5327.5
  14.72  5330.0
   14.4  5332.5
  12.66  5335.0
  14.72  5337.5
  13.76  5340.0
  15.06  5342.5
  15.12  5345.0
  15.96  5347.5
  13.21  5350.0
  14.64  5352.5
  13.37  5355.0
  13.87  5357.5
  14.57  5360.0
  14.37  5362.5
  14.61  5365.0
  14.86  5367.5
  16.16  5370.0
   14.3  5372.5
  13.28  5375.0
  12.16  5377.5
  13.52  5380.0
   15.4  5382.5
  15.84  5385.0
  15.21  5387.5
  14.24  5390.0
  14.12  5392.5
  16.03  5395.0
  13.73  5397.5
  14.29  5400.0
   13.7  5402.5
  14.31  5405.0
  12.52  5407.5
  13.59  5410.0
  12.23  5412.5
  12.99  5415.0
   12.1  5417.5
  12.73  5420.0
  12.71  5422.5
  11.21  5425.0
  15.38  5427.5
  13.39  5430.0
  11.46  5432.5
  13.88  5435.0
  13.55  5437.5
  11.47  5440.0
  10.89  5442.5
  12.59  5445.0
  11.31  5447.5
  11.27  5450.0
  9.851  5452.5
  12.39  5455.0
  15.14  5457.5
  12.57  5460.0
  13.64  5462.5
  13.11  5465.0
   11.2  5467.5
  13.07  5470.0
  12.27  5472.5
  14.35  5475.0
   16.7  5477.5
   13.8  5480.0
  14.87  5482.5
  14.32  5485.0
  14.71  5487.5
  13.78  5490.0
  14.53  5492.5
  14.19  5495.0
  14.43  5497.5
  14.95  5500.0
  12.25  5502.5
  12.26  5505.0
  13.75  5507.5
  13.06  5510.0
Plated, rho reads 1.08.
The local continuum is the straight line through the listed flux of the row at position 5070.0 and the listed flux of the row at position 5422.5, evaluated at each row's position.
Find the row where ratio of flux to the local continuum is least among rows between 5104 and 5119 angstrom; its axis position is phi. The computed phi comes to 5107.5 angstrom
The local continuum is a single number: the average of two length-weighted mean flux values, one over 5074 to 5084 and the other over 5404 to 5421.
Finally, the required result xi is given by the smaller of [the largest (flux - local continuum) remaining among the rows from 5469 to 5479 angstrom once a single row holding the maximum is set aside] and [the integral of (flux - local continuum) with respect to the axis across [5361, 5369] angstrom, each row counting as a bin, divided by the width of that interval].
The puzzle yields 1.2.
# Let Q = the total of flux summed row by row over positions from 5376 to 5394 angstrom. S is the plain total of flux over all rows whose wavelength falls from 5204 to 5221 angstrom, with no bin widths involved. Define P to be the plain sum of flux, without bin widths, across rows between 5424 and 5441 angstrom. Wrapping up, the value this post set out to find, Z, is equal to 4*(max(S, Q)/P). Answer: 4.45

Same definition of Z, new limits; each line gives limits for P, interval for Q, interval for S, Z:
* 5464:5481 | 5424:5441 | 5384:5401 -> 4.38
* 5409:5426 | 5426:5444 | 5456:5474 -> 4.16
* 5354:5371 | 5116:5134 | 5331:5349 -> 3.99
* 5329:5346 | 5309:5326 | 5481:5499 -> 4.02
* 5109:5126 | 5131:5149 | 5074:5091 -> 4.00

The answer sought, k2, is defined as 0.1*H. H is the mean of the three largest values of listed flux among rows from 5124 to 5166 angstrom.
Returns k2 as 1.566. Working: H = 15.7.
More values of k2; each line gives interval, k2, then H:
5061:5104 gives 1.508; 15.1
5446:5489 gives 1.557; 15.6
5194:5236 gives 1.461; 14.6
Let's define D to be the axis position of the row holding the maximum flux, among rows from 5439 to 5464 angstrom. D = 5457.5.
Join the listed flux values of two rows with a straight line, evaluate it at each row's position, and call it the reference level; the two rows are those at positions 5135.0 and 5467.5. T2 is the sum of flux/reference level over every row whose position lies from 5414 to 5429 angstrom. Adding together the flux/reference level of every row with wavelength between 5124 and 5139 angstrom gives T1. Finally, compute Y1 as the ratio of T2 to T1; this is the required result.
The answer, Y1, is 1.3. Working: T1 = 5.22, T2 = 6.63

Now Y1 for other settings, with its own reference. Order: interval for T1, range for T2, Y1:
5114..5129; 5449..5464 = 1.3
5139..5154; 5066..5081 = 0.9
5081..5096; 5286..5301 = 1.1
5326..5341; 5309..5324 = 1.0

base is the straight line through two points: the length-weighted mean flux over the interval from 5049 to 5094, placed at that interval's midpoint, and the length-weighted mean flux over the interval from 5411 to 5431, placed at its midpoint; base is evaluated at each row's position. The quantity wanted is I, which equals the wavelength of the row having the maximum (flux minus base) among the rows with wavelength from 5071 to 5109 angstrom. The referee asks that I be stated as 5102.5 angstrom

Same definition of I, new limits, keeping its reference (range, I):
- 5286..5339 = 5287.5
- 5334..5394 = 5370.0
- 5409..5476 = 5427.5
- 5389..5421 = 5395.0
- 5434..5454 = 5435.0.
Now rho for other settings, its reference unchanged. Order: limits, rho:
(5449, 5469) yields 0.94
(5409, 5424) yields 0.95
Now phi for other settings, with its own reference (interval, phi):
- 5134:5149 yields 5140.0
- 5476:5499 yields 5490.0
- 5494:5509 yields 5502.5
